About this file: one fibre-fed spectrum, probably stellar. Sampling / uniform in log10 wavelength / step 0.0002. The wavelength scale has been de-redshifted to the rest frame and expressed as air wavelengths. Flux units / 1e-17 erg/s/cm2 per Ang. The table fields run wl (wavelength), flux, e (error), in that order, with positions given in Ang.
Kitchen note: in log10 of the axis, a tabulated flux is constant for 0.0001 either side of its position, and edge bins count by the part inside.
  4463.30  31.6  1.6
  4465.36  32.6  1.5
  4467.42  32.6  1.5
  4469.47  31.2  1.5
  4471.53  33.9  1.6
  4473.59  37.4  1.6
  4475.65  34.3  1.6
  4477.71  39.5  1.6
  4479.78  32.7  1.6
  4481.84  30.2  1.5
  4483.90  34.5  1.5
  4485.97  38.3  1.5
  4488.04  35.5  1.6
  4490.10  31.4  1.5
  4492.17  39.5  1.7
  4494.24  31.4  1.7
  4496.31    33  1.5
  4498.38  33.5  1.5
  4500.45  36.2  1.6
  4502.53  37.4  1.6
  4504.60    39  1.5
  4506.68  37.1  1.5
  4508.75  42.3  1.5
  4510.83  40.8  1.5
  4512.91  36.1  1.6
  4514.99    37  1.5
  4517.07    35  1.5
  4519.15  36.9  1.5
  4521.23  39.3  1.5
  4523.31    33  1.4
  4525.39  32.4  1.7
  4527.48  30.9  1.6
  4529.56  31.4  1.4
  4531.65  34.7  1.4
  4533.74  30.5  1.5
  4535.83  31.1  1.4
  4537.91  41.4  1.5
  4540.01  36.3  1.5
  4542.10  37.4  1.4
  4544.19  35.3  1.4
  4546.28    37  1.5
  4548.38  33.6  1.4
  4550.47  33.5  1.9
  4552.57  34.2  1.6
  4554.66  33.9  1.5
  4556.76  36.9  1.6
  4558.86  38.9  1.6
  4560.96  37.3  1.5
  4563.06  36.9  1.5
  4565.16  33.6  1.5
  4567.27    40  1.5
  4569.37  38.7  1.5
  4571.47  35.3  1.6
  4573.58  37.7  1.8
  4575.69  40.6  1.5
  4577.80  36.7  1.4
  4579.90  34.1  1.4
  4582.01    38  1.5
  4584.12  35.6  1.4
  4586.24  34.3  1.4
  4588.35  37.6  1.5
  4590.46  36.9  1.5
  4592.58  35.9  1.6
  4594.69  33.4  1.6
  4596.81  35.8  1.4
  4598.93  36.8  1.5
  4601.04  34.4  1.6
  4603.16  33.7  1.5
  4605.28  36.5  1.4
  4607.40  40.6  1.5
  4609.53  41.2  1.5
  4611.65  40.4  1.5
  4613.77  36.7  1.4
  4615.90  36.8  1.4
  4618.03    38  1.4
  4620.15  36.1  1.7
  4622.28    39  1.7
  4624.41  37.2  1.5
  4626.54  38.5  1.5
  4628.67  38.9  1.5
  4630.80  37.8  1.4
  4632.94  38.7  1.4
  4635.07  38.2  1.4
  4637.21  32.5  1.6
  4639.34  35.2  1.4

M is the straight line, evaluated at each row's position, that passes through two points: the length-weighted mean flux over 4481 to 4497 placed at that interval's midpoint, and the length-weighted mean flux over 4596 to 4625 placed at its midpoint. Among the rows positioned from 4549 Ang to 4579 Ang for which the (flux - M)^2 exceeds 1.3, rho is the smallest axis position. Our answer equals 4550.47 Ang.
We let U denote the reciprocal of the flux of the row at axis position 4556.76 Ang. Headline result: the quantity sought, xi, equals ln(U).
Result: -3.61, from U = 0.0271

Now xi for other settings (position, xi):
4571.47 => -3.56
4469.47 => -3.44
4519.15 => -3.61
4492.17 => -3.68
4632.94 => -3.66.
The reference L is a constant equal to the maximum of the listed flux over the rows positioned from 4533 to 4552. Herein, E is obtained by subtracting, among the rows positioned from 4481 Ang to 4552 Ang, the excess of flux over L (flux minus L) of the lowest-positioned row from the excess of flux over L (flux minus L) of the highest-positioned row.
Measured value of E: 3.3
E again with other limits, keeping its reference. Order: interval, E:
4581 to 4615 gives -1.3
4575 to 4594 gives -4.7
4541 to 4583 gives 0.6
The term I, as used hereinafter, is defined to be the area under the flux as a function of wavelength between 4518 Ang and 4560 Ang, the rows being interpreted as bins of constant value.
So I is 1468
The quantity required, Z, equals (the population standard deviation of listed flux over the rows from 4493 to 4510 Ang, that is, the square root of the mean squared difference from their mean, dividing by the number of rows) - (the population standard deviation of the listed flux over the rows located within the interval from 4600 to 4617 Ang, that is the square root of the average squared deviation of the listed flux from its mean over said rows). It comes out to 0.62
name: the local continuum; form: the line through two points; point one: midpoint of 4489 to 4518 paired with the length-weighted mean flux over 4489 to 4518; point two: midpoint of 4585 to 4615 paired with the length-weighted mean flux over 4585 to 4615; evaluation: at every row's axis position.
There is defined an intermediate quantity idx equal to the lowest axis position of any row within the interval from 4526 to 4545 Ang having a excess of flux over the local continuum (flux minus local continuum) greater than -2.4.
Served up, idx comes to 4531.65 Ang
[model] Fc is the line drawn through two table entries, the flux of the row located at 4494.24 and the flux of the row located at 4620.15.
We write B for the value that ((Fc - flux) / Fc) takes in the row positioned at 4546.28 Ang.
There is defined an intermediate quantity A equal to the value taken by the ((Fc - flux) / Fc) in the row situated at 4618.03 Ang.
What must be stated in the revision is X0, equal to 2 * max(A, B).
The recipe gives -0.110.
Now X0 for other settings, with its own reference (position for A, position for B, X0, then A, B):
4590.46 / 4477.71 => -0.109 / -0.05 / -0.28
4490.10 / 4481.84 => 0.048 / 0.00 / 0.02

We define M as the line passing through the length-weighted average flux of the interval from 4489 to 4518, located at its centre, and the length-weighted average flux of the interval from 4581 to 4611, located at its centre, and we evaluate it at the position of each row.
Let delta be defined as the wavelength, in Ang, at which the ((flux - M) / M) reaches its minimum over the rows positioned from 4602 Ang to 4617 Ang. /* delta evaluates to 4603.16 Ang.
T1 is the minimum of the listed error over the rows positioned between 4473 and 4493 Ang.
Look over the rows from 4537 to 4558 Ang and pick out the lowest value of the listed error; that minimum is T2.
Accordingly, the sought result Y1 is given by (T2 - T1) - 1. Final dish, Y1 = -1.10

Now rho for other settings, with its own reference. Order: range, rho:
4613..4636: 4620.15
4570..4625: 4573.58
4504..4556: 4504.60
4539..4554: 4542.10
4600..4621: 4601.04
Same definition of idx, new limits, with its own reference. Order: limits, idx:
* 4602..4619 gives 4605.28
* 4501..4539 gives 4502.53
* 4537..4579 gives 4537.91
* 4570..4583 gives 4571.47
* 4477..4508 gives 4477.71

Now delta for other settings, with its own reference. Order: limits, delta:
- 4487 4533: 4527.48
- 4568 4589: 4579.90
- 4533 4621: 4533.74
